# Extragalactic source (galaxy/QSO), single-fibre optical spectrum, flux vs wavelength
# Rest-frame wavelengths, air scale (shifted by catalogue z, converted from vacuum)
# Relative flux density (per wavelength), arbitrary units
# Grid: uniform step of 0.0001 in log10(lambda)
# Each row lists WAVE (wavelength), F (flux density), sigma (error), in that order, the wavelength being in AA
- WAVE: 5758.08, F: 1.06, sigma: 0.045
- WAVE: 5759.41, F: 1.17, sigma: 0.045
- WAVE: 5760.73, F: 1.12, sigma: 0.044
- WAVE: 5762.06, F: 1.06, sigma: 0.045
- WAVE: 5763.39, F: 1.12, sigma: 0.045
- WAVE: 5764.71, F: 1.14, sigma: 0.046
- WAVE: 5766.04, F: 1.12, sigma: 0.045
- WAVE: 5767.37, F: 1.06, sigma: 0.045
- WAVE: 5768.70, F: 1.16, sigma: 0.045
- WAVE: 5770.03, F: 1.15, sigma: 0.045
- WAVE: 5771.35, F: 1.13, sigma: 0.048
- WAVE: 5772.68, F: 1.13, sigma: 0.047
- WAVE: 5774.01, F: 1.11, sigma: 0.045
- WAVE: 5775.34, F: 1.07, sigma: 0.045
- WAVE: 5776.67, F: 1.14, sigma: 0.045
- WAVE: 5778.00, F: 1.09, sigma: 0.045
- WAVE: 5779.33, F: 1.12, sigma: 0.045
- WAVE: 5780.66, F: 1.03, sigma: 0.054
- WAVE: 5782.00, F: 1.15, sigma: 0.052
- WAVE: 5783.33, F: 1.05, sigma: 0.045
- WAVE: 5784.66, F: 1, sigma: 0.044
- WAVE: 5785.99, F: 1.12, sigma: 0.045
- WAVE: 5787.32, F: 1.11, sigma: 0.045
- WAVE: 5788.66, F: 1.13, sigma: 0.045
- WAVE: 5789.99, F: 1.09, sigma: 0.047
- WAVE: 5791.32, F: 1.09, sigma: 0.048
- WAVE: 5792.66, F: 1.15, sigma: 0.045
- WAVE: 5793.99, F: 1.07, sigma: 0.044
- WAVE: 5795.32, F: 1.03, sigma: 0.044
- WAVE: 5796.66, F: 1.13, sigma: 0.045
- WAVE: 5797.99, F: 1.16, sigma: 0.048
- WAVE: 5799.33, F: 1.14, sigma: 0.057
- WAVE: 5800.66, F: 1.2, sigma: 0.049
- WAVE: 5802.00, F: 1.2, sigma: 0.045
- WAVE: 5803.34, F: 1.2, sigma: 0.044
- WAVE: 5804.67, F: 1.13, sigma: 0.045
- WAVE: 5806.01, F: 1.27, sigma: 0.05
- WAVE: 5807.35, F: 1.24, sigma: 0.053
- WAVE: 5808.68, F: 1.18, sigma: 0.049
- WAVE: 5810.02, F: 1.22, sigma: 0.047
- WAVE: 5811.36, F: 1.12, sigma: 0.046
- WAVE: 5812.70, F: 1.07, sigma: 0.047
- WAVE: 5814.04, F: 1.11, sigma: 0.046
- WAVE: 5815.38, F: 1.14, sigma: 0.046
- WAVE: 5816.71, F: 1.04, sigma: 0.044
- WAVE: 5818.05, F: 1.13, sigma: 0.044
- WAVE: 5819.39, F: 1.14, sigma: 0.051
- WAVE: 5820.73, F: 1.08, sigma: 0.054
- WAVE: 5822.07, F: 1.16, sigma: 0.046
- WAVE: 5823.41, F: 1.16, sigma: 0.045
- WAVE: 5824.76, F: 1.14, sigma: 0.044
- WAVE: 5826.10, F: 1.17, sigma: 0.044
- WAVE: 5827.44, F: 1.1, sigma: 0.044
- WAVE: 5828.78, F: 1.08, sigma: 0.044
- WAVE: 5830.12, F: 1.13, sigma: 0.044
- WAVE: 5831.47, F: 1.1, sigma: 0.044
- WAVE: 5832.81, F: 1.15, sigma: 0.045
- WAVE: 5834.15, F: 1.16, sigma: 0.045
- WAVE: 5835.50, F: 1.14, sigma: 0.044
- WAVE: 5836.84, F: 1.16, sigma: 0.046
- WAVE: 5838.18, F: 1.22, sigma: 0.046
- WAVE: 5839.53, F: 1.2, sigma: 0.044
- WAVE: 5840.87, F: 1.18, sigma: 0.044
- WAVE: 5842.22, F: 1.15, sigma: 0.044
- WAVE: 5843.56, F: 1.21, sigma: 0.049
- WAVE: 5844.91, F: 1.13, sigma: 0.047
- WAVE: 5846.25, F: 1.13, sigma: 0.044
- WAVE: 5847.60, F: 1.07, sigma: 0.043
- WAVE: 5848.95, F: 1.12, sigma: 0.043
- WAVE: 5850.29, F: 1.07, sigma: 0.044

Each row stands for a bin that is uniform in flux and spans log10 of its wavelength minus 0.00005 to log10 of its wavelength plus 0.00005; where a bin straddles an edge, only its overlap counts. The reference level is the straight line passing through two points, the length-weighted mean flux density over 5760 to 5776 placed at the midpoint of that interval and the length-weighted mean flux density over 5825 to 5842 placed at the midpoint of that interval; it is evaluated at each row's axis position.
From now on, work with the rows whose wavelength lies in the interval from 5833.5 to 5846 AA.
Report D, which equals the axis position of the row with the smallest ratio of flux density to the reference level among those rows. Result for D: 5844.91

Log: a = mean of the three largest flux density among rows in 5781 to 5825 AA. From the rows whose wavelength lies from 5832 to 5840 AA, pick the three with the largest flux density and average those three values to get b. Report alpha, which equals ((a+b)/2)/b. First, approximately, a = 1.243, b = 1.19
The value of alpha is 1.02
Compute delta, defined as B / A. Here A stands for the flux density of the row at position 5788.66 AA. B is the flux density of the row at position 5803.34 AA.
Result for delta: 1.06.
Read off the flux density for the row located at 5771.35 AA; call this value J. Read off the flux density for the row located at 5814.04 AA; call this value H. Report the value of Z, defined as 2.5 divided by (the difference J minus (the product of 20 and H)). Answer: -0.119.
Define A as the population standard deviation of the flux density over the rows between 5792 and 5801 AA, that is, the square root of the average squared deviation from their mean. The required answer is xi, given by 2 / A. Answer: 38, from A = 0.053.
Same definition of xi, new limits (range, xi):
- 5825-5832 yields 64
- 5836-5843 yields 78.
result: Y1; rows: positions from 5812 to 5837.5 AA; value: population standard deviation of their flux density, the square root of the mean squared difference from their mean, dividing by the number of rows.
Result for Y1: 0.036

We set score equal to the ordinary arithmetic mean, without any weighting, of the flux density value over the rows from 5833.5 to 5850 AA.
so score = 1.16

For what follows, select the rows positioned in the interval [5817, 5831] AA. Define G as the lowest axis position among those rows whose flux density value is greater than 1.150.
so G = 5822.07 AA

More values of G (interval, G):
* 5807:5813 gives 5807.35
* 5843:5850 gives 5843.56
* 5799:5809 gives 5800.66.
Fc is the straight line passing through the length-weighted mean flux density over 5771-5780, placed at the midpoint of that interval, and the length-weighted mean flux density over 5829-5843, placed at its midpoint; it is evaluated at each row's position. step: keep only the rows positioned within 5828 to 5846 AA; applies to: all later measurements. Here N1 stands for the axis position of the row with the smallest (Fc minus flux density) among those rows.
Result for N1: 5838.18 AA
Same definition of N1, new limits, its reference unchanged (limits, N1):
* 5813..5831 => 5826.10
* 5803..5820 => 5806.01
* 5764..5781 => 5768.70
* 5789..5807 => 5806.01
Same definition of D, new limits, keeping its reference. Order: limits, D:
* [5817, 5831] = 5828.78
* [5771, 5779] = 5775.34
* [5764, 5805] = 5784.66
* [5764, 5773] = 5767.37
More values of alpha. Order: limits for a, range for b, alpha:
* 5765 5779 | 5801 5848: 0.96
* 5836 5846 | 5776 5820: 0.99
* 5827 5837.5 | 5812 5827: 1.00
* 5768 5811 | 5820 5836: 1.03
